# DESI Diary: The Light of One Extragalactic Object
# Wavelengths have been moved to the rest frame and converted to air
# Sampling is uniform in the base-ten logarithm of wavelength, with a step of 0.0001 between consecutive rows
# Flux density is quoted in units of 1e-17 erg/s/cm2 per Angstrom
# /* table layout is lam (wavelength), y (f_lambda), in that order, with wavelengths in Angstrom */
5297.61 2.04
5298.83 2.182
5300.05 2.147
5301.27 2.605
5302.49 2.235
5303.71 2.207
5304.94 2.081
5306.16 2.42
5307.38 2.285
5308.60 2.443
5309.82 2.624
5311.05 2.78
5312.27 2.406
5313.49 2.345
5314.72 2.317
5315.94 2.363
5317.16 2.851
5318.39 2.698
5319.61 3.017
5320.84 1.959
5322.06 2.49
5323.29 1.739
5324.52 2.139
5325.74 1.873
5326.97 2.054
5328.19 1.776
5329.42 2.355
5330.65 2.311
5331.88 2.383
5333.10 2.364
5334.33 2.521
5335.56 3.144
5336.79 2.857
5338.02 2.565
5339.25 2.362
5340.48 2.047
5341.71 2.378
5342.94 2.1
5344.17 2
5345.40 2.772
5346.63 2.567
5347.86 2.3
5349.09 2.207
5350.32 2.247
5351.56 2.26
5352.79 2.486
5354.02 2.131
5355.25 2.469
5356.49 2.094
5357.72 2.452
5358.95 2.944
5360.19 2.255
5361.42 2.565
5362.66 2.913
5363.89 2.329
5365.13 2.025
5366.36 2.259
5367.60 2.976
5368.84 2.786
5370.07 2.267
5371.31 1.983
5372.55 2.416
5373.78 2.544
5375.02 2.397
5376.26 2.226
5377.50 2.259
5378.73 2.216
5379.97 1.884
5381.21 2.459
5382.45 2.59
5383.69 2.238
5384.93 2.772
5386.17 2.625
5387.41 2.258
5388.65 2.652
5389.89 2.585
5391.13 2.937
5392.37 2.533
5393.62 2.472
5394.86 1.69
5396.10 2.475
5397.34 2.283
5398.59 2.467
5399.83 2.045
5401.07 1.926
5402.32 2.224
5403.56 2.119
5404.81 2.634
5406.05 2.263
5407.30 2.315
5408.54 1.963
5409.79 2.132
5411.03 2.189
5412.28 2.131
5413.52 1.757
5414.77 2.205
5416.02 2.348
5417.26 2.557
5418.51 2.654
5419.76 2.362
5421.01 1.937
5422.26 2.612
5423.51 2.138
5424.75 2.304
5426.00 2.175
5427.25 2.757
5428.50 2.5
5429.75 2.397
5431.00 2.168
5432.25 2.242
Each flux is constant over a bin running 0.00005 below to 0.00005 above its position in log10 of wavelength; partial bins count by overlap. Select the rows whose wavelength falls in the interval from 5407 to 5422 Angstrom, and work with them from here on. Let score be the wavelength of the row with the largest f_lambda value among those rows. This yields 5418.51 Angstrom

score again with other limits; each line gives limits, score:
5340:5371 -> 5367.60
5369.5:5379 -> 5373.78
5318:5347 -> 5335.56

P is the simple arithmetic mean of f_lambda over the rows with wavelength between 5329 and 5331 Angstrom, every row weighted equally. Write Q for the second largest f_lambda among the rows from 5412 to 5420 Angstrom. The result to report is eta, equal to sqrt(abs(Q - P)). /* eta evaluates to 0.5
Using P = 2.33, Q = 2.557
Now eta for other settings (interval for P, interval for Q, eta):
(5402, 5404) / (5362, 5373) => 0.9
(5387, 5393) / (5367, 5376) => 0.4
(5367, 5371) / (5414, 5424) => 0.3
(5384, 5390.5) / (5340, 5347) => 0.1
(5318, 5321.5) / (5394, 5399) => 0.3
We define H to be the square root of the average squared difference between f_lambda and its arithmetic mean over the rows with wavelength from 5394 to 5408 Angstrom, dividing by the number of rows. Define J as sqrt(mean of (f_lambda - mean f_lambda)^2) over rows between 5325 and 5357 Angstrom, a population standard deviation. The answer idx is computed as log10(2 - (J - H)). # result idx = 0.292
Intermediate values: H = 0.256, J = 0.30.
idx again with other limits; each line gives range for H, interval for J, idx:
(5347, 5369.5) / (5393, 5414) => 0.310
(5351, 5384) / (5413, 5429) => 0.301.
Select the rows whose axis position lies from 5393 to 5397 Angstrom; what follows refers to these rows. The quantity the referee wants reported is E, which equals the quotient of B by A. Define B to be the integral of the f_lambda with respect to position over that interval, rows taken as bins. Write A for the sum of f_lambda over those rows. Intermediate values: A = 6.6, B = 9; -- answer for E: 1.34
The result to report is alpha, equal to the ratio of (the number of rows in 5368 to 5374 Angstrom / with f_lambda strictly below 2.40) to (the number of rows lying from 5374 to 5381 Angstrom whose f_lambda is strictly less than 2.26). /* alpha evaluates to 0.5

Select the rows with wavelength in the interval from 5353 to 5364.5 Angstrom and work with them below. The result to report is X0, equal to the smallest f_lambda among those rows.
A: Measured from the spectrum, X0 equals 2.094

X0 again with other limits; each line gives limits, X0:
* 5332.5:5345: 2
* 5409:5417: 1.757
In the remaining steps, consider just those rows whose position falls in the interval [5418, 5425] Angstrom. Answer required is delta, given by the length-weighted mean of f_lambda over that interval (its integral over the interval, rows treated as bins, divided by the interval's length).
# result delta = 2.33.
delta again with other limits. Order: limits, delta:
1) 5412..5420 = 2.29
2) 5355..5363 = 2.51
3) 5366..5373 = 2.45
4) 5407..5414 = 2.08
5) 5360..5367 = 2.40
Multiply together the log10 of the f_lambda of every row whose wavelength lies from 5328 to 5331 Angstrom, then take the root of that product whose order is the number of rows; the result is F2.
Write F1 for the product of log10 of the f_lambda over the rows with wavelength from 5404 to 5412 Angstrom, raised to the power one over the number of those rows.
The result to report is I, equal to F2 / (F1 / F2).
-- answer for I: 0.300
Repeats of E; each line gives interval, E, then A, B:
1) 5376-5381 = 1.26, 8.6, 11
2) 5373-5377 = 1.33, 7.2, 10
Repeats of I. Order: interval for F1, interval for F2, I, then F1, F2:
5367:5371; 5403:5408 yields 0.316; 0.422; 0.365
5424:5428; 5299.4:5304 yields 0.341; 0.378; 0.359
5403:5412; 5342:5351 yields 0.374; 0.345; 0.359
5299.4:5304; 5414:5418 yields 0.388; 0.359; 0.373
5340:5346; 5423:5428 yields 0.384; 0.347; 0.365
